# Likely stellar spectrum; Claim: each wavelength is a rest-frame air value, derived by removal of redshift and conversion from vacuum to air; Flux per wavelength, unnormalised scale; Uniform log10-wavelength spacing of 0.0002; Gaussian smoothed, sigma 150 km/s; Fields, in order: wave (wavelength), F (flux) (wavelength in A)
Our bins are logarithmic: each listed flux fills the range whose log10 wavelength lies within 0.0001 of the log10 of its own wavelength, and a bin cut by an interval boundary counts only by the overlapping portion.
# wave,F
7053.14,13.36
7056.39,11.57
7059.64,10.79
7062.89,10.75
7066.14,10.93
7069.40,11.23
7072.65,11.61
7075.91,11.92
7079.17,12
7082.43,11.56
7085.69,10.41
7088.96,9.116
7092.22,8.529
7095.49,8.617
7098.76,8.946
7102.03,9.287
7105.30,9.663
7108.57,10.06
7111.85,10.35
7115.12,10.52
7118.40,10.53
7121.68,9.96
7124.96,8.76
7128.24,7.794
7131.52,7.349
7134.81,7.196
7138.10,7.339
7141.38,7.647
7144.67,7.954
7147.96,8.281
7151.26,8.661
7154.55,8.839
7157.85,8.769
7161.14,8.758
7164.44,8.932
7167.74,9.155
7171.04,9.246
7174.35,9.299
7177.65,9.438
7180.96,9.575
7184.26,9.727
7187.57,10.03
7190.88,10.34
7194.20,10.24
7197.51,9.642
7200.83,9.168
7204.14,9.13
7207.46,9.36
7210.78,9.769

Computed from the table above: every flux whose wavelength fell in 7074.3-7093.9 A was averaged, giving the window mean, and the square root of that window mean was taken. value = 3.25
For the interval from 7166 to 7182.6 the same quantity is 3.06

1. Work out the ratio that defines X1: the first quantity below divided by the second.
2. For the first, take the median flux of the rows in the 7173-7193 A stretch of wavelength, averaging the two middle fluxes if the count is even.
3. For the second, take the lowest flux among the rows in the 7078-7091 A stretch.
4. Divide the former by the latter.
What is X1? 1.06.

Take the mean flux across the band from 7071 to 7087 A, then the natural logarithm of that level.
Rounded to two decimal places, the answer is 2.44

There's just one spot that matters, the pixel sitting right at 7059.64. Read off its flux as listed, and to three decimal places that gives 10.790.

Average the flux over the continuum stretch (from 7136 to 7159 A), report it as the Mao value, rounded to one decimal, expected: 8.2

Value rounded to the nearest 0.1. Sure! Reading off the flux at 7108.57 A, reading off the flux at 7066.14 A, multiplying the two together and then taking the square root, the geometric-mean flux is 10.5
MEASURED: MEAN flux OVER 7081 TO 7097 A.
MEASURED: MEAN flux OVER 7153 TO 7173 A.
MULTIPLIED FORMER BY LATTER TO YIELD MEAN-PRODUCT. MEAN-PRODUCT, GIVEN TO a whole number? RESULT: 86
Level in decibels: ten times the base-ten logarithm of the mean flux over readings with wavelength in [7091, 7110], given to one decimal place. 9.6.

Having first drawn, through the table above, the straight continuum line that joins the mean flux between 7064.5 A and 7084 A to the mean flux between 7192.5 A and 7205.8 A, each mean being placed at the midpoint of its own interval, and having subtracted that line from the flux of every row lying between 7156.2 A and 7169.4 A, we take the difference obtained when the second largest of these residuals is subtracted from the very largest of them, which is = 0.28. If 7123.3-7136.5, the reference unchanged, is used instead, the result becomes 0.91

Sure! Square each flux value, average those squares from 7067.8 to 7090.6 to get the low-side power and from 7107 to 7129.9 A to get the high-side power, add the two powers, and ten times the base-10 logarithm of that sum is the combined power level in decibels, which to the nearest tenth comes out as 23.4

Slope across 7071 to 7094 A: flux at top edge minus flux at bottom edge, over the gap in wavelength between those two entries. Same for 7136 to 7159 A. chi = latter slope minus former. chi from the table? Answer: 0.23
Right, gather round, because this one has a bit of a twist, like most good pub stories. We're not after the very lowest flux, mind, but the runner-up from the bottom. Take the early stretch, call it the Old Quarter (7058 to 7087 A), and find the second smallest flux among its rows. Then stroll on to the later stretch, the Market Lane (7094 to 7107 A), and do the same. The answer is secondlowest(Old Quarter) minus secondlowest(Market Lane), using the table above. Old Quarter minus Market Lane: 1.8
